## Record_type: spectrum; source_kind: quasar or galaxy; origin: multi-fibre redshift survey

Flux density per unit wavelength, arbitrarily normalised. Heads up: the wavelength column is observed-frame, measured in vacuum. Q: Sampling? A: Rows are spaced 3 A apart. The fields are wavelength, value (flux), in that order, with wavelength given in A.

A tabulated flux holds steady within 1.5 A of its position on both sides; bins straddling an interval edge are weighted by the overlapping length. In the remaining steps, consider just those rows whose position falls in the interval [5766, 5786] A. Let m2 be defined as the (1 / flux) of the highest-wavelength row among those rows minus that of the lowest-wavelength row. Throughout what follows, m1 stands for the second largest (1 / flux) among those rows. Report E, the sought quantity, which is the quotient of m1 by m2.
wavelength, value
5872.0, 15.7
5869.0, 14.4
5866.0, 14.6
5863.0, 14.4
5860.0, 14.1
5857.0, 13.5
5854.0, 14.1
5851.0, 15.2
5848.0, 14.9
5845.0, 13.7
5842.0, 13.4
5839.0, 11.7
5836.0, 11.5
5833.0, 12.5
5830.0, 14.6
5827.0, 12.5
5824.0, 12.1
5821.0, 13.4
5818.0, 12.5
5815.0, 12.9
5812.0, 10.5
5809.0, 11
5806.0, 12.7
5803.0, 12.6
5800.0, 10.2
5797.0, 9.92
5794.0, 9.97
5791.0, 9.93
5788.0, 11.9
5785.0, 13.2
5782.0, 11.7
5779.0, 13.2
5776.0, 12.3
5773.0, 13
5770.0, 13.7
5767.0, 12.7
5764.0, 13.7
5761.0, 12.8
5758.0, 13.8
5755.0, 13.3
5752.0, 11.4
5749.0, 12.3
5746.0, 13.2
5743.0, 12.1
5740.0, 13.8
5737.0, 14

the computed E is -27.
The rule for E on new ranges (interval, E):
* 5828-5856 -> 35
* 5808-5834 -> -8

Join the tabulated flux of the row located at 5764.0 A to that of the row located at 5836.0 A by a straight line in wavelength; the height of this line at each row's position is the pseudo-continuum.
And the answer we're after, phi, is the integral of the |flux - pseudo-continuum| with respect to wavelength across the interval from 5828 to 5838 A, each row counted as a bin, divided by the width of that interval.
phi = 1.2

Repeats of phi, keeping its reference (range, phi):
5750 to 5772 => 0.8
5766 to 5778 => 0.6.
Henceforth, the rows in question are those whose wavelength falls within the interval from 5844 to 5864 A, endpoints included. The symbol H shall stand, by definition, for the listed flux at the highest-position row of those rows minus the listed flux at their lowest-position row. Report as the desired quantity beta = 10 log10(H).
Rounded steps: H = 0.7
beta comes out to -2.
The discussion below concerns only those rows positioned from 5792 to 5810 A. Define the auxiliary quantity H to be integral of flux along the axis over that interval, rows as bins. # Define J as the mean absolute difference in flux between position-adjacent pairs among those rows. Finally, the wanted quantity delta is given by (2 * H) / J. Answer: 438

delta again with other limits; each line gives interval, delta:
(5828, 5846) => 437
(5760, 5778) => 546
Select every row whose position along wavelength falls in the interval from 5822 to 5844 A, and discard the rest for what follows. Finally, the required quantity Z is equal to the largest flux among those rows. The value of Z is 14.6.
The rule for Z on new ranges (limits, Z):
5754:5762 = 13.8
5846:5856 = 15.2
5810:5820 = 12.9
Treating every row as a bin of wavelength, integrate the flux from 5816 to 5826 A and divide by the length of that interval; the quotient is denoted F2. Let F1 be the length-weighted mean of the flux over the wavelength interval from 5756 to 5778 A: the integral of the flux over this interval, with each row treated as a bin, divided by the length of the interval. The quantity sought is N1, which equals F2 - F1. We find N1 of -0.5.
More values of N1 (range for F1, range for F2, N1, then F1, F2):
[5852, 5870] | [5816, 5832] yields -1.2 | 14.2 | 13.0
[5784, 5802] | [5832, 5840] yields 1.0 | 10.8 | 11.9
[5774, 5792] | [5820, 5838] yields 0.6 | 12.1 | 12.7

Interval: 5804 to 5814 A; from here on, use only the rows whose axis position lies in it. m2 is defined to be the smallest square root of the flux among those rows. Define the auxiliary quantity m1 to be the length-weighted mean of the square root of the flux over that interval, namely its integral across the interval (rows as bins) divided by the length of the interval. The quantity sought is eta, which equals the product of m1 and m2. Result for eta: 11.0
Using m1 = 3.39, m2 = 3.24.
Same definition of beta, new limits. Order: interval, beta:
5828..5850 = -5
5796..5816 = 5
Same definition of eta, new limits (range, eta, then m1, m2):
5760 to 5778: 12.7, 3.61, 3.51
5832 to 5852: 12.3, 3.63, 3.39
